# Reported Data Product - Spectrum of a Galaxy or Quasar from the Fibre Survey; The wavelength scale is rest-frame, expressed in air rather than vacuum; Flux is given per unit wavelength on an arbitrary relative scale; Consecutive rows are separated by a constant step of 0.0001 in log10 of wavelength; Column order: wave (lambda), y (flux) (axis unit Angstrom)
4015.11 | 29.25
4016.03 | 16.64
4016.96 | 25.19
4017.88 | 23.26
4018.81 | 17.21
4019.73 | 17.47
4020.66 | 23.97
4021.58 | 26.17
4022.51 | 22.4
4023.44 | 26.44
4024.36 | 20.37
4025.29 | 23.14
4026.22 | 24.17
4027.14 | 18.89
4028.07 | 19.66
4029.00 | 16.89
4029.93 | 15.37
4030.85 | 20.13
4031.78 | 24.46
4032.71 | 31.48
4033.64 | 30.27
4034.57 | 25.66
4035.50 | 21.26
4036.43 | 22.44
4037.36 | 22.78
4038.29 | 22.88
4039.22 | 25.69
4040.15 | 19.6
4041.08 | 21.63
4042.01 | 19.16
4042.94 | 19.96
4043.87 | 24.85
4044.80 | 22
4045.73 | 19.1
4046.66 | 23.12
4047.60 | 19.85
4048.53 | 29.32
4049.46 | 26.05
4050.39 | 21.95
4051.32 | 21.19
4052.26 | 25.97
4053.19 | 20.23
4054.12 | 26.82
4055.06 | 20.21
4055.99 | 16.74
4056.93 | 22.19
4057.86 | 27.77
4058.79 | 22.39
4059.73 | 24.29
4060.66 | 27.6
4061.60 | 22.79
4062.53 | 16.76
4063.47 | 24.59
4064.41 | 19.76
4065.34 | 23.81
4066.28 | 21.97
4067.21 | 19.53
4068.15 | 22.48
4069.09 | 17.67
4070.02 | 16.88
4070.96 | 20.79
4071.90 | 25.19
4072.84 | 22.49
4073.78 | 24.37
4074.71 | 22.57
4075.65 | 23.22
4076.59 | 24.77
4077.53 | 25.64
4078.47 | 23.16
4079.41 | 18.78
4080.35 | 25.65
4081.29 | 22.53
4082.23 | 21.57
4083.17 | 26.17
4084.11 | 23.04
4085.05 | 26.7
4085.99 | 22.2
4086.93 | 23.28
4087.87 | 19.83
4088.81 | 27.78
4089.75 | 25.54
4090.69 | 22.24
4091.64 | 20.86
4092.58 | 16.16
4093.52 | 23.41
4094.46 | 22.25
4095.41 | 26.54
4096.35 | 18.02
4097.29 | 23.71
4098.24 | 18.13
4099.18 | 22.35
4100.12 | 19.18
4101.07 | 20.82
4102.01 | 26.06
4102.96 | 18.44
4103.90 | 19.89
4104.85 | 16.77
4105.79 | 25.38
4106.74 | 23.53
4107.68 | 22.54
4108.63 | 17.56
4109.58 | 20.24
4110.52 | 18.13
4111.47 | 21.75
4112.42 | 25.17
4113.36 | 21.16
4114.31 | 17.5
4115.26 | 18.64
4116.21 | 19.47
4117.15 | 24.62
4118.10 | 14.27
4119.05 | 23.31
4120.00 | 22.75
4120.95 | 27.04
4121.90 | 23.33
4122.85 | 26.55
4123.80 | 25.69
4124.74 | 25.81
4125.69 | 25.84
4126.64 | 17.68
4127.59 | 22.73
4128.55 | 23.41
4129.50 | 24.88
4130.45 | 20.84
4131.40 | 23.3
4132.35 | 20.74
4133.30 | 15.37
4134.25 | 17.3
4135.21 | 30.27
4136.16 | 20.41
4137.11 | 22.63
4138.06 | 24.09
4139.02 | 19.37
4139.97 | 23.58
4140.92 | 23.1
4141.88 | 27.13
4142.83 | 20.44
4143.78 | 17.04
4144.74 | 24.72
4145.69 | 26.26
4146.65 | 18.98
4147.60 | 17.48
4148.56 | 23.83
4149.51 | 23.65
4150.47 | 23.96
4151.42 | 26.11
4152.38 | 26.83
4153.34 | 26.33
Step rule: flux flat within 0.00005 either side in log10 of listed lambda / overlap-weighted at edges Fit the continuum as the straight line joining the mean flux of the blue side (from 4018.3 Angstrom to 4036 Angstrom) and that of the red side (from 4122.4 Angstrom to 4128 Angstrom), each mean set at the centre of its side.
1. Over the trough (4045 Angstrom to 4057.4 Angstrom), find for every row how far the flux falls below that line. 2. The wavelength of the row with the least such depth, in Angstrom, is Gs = 4048.53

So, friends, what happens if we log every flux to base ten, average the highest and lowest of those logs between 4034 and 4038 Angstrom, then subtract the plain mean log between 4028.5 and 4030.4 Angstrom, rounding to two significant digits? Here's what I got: 0.16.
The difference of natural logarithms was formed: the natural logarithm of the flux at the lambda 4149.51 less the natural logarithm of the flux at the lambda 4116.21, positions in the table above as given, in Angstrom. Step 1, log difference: 0.19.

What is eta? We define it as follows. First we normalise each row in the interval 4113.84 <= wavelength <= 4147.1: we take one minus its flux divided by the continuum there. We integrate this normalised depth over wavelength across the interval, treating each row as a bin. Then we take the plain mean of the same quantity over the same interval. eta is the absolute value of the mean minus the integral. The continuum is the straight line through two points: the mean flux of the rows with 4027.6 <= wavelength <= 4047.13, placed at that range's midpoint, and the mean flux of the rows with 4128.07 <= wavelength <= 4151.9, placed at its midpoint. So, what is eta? 0.13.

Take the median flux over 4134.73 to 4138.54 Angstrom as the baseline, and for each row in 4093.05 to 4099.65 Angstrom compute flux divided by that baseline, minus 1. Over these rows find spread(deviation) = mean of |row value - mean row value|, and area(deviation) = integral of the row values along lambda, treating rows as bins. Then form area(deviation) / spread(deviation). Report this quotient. -3.8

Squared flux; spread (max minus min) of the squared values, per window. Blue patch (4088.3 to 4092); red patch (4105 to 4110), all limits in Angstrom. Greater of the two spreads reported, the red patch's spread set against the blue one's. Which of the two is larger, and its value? 337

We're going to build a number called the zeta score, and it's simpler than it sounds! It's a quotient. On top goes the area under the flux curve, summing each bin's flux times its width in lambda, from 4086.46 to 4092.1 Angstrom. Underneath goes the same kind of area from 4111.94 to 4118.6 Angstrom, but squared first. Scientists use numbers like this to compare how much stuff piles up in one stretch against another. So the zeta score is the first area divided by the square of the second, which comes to 0.007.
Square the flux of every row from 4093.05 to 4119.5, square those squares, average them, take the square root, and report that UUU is 470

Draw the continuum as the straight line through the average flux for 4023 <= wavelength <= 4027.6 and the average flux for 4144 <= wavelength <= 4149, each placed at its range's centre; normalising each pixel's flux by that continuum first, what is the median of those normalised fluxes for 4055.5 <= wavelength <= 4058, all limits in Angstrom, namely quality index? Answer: 0.99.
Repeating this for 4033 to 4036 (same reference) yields 1.14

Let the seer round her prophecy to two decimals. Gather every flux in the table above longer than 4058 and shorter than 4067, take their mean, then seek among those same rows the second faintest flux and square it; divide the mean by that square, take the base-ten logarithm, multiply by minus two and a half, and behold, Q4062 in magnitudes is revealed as 3.09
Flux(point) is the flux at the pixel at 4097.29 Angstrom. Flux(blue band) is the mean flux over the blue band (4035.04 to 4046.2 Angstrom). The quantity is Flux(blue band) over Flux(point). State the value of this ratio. 0.9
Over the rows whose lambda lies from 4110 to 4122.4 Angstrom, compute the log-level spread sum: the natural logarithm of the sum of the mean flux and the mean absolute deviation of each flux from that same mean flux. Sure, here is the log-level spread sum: 3.19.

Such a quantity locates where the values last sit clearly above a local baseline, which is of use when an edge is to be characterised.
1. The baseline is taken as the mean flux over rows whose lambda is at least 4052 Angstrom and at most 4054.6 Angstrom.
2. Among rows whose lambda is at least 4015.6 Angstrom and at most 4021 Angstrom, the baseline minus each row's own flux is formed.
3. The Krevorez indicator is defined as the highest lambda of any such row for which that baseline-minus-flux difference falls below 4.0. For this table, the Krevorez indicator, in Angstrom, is 4020.66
